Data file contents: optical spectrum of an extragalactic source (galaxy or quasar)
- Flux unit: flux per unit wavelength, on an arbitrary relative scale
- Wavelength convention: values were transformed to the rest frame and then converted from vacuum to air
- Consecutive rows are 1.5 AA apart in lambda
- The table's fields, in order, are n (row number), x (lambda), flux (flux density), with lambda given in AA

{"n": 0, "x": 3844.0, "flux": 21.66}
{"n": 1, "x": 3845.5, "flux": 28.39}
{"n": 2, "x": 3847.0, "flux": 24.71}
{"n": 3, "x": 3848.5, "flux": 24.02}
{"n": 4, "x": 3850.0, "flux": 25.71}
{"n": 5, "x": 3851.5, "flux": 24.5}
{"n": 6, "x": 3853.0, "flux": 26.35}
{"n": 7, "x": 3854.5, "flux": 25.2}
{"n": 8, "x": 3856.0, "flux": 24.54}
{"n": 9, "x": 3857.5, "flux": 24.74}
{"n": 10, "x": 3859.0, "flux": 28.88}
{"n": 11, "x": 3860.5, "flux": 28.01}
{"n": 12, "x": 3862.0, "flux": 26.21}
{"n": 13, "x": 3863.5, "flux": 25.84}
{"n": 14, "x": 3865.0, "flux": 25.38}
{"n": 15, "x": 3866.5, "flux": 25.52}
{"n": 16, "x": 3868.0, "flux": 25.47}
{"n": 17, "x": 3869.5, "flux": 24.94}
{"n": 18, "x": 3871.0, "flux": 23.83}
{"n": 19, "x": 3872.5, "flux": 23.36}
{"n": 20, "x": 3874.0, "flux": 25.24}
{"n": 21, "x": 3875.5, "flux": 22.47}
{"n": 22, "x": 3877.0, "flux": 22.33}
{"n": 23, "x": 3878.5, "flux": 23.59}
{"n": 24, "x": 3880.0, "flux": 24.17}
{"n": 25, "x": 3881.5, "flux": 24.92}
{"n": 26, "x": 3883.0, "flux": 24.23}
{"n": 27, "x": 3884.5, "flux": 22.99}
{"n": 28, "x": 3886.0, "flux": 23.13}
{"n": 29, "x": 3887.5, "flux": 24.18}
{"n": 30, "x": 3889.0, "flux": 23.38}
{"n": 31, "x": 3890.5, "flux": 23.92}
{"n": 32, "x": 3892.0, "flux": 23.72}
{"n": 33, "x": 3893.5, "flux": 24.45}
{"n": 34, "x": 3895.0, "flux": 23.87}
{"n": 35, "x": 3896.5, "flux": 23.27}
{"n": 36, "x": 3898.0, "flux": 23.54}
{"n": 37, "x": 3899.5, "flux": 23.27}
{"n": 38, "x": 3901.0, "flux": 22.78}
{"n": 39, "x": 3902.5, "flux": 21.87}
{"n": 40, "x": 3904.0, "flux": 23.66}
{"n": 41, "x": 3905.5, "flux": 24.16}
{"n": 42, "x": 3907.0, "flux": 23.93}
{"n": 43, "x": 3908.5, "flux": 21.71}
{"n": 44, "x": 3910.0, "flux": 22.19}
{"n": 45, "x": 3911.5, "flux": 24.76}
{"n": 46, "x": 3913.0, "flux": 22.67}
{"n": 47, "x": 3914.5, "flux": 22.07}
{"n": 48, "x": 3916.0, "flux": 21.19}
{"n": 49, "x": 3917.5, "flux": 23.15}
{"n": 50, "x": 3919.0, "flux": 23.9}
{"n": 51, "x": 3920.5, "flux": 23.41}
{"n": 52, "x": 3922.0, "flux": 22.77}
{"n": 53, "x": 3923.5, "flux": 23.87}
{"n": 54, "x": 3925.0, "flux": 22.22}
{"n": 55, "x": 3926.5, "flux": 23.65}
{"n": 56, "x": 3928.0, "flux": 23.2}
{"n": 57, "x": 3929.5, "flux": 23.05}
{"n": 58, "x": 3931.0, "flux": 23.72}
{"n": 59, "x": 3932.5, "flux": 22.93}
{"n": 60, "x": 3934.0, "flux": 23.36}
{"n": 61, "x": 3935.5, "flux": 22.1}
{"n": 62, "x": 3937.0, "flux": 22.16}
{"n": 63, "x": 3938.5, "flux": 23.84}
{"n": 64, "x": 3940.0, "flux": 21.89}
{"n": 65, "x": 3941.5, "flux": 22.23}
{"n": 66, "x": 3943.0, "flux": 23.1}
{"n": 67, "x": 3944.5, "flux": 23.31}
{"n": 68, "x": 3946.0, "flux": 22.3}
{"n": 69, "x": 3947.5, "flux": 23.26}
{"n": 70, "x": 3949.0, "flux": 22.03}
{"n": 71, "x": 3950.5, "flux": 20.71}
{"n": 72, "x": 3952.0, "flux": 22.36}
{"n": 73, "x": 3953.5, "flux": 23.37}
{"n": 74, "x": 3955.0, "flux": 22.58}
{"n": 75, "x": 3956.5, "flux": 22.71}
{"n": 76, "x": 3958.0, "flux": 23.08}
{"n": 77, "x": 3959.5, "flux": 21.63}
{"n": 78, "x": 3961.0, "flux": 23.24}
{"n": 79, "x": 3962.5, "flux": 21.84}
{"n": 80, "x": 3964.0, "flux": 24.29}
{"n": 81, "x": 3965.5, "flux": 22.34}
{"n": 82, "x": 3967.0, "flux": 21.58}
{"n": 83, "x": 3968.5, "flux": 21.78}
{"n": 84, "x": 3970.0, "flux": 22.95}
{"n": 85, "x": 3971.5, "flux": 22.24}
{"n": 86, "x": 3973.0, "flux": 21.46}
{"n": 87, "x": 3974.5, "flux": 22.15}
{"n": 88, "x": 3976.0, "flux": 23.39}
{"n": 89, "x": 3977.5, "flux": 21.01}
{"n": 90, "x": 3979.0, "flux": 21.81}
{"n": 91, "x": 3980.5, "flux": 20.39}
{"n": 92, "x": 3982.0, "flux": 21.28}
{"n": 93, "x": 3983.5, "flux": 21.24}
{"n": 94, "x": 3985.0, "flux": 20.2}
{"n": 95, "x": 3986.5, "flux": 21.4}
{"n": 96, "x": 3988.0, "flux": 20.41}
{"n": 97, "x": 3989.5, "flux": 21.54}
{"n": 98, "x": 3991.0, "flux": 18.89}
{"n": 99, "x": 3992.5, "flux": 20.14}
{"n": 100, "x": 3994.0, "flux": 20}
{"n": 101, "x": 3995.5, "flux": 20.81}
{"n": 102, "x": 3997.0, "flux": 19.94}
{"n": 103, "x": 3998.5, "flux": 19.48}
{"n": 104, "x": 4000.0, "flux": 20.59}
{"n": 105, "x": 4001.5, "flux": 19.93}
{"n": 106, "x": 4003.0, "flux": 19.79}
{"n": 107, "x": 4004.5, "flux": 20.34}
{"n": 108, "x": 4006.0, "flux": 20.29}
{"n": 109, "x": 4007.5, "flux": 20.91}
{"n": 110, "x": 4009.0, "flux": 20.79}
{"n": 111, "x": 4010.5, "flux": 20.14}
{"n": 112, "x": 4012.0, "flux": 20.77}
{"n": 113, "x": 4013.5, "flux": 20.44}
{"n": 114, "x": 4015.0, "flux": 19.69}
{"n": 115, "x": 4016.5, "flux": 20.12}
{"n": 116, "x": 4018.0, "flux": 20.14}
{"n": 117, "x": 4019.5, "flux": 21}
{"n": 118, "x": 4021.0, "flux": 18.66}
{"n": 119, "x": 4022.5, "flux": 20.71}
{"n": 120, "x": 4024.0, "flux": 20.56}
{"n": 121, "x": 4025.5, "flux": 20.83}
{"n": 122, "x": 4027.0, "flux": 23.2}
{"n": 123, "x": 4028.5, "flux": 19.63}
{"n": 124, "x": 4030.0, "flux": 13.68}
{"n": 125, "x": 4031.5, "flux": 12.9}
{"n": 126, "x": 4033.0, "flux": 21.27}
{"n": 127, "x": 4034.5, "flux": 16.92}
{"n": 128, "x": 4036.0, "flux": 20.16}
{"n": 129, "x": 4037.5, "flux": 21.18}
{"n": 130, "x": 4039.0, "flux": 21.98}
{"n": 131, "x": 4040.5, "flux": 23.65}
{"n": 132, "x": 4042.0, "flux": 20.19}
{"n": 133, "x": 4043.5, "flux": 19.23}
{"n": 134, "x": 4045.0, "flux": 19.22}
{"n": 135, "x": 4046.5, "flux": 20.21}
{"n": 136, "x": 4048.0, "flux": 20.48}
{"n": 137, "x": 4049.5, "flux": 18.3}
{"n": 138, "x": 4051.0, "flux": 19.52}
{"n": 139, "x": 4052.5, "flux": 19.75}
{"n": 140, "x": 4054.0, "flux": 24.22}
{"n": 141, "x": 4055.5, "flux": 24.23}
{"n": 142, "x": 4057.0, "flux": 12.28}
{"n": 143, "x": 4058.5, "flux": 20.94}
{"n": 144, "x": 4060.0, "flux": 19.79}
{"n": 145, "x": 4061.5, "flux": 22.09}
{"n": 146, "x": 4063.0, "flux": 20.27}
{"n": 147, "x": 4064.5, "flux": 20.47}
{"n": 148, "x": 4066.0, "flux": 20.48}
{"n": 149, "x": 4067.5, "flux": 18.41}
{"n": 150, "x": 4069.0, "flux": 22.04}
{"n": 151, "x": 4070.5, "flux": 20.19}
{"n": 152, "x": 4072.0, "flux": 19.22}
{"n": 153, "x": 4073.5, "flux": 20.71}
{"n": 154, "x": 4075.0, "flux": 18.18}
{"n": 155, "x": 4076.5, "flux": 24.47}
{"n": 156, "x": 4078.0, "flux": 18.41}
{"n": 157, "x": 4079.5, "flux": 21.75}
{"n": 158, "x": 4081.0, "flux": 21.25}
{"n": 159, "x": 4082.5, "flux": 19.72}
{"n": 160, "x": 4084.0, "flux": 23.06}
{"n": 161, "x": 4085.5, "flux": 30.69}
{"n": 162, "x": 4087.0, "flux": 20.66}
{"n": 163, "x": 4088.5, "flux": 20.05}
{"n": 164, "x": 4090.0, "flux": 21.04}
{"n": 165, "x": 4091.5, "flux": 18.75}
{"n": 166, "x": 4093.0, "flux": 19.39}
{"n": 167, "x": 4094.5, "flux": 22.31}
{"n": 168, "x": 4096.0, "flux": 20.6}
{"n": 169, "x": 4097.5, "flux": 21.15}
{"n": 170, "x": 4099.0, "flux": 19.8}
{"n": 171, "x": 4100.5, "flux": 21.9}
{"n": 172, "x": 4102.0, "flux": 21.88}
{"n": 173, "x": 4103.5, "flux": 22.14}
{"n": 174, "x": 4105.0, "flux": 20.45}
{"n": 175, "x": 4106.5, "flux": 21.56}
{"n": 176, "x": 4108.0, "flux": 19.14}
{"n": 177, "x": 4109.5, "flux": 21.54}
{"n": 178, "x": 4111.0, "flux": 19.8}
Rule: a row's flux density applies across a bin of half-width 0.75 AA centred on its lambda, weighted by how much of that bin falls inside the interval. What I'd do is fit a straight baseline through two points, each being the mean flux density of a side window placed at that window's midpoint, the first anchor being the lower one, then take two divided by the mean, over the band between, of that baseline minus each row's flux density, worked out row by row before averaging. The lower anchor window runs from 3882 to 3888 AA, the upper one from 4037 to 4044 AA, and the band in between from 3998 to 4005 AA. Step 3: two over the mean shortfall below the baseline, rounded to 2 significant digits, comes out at 1.1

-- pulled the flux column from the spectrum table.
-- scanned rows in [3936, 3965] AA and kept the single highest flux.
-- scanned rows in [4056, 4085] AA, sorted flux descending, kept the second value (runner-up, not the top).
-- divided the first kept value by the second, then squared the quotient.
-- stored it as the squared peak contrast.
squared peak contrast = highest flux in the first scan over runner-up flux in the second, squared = 1.11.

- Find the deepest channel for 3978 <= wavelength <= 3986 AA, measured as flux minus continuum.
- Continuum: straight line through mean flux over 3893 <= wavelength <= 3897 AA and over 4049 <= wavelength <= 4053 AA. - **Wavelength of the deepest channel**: 3985.0 AA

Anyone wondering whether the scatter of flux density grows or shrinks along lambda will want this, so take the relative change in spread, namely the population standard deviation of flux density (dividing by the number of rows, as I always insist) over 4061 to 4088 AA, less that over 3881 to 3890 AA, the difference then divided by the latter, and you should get 3.0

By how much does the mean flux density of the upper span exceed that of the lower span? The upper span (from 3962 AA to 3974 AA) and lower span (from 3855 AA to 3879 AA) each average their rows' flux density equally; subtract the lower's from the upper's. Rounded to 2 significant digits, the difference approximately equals -2.7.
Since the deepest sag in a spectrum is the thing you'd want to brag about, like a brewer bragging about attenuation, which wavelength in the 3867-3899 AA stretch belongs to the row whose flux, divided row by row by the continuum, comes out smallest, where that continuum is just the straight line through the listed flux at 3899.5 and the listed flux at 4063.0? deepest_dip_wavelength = 3877.0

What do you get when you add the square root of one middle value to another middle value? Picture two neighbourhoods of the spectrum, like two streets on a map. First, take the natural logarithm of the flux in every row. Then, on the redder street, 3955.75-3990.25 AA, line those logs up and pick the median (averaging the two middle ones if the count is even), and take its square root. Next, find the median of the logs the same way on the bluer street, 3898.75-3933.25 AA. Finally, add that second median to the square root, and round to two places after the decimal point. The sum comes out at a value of 4.90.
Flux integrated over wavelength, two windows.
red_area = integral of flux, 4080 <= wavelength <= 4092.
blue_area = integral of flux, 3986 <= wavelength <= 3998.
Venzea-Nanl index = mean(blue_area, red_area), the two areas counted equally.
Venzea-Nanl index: 254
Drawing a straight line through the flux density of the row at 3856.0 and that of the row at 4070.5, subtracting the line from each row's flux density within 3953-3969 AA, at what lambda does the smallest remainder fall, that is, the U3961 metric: 3959.5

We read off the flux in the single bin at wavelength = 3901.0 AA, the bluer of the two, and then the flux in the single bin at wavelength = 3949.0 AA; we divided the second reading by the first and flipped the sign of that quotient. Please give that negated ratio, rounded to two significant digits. -0.97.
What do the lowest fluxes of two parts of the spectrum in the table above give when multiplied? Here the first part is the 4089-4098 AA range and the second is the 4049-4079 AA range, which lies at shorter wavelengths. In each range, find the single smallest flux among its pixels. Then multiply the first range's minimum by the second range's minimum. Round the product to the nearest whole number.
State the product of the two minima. 230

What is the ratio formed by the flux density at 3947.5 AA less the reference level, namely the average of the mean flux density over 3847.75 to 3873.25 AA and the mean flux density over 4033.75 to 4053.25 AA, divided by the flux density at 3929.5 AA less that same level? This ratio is 1.7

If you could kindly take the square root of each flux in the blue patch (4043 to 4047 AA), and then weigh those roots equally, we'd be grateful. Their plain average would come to 4.42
